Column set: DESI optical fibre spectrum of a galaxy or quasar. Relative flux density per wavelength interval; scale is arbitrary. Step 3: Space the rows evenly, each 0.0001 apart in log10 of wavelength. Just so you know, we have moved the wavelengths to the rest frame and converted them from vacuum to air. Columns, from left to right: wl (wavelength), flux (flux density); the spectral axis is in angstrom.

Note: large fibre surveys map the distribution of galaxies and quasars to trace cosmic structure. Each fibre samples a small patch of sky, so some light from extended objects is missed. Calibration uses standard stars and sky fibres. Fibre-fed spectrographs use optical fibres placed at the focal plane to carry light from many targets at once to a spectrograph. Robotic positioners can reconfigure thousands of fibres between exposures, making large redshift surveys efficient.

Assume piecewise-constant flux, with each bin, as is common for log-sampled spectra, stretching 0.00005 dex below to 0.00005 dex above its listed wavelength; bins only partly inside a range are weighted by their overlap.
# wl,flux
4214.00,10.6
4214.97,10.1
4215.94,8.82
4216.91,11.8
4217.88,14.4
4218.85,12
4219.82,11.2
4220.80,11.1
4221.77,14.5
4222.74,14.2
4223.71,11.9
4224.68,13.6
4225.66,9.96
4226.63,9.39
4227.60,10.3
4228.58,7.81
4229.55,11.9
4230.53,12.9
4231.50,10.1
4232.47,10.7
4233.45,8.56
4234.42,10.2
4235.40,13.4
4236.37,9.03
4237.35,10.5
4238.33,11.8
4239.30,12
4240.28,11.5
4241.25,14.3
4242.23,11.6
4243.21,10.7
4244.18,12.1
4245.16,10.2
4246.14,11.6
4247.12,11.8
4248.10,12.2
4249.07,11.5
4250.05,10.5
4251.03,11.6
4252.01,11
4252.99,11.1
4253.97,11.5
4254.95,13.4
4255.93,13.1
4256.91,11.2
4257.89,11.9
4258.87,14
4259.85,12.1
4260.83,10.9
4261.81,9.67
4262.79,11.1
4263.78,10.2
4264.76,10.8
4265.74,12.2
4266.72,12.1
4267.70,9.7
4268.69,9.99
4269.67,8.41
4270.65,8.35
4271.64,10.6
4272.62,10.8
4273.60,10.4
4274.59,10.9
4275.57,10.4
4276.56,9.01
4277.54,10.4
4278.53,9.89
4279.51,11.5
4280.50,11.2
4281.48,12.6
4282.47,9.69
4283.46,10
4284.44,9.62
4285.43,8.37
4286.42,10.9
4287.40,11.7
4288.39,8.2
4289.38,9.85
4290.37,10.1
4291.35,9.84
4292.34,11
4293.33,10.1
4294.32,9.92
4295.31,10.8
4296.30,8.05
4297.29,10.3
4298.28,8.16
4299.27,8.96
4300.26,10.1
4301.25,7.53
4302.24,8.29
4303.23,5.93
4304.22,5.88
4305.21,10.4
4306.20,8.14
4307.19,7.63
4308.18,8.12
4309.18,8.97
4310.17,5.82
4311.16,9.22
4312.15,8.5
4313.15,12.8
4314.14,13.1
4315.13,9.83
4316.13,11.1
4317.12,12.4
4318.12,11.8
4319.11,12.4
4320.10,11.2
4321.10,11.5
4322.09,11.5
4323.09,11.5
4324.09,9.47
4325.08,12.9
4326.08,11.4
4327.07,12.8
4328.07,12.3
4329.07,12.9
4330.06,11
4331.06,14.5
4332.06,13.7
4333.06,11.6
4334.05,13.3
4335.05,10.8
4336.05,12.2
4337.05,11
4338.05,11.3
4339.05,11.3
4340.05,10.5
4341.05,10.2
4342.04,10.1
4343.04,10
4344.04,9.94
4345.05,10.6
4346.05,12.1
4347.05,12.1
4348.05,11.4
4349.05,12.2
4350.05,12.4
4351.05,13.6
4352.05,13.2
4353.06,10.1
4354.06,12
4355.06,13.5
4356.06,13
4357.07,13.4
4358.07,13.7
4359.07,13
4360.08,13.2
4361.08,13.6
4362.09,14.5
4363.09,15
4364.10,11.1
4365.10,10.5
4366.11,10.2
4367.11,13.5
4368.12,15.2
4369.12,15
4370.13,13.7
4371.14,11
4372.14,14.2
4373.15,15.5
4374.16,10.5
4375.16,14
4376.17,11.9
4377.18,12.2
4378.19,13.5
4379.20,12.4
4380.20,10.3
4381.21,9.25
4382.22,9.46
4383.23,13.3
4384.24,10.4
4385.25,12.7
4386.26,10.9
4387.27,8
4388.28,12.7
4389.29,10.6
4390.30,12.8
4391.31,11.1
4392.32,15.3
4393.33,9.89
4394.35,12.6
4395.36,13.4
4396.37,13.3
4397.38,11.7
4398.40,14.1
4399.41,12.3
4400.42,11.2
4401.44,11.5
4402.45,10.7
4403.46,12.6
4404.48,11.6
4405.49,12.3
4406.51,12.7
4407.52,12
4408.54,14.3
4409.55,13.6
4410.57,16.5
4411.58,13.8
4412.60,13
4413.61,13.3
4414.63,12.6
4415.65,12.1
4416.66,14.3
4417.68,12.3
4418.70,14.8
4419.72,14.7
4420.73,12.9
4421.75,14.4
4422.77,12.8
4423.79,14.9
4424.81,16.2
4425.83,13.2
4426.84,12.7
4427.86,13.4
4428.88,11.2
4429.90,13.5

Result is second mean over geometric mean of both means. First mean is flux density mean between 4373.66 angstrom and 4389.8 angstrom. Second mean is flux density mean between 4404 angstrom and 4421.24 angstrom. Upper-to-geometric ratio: 1.08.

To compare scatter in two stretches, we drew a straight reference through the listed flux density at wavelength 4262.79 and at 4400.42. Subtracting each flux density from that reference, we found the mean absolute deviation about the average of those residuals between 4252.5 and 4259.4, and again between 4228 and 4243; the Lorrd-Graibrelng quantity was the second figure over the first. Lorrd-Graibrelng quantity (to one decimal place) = 1.4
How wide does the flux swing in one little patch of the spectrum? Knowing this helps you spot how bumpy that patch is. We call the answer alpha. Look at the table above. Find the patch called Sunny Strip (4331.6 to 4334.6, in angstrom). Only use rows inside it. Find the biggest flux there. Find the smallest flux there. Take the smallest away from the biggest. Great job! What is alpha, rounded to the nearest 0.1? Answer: 2.1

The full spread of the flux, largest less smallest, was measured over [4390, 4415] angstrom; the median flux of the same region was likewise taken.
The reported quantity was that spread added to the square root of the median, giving 10.2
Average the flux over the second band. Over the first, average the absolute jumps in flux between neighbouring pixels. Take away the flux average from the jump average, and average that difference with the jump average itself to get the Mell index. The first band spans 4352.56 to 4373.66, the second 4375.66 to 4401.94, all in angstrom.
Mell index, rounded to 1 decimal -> -4.6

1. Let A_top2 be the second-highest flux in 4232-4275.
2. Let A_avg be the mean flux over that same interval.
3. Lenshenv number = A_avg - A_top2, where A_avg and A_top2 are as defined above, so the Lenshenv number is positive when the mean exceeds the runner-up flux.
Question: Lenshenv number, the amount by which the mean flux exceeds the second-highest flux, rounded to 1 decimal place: -2.8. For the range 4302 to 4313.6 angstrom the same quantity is -2.1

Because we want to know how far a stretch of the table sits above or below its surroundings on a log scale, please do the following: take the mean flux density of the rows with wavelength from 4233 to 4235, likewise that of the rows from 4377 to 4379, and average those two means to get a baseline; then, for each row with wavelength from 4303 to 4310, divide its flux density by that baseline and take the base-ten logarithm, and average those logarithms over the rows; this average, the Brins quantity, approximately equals -0.16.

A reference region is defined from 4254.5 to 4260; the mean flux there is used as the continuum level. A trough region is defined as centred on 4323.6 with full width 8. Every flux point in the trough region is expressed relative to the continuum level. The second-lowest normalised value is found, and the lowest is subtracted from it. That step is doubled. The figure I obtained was 0.27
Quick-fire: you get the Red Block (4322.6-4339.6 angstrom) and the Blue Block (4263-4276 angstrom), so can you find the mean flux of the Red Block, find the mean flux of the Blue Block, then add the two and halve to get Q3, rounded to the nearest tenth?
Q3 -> 11.2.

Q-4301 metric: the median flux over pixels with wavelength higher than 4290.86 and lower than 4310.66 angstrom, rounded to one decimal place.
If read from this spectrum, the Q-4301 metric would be 8.6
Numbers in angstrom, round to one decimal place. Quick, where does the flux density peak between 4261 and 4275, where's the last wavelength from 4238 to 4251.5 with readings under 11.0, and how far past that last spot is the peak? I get 15.7 angstrom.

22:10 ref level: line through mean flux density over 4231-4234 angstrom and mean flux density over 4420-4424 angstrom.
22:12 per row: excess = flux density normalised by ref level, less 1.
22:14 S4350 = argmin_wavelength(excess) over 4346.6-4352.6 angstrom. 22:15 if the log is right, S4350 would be 4348.05 angstrom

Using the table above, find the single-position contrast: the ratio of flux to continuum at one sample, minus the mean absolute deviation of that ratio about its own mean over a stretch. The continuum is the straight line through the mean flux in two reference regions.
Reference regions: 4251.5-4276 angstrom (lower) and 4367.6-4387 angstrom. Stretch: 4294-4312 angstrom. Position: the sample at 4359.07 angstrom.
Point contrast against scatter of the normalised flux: 0.96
